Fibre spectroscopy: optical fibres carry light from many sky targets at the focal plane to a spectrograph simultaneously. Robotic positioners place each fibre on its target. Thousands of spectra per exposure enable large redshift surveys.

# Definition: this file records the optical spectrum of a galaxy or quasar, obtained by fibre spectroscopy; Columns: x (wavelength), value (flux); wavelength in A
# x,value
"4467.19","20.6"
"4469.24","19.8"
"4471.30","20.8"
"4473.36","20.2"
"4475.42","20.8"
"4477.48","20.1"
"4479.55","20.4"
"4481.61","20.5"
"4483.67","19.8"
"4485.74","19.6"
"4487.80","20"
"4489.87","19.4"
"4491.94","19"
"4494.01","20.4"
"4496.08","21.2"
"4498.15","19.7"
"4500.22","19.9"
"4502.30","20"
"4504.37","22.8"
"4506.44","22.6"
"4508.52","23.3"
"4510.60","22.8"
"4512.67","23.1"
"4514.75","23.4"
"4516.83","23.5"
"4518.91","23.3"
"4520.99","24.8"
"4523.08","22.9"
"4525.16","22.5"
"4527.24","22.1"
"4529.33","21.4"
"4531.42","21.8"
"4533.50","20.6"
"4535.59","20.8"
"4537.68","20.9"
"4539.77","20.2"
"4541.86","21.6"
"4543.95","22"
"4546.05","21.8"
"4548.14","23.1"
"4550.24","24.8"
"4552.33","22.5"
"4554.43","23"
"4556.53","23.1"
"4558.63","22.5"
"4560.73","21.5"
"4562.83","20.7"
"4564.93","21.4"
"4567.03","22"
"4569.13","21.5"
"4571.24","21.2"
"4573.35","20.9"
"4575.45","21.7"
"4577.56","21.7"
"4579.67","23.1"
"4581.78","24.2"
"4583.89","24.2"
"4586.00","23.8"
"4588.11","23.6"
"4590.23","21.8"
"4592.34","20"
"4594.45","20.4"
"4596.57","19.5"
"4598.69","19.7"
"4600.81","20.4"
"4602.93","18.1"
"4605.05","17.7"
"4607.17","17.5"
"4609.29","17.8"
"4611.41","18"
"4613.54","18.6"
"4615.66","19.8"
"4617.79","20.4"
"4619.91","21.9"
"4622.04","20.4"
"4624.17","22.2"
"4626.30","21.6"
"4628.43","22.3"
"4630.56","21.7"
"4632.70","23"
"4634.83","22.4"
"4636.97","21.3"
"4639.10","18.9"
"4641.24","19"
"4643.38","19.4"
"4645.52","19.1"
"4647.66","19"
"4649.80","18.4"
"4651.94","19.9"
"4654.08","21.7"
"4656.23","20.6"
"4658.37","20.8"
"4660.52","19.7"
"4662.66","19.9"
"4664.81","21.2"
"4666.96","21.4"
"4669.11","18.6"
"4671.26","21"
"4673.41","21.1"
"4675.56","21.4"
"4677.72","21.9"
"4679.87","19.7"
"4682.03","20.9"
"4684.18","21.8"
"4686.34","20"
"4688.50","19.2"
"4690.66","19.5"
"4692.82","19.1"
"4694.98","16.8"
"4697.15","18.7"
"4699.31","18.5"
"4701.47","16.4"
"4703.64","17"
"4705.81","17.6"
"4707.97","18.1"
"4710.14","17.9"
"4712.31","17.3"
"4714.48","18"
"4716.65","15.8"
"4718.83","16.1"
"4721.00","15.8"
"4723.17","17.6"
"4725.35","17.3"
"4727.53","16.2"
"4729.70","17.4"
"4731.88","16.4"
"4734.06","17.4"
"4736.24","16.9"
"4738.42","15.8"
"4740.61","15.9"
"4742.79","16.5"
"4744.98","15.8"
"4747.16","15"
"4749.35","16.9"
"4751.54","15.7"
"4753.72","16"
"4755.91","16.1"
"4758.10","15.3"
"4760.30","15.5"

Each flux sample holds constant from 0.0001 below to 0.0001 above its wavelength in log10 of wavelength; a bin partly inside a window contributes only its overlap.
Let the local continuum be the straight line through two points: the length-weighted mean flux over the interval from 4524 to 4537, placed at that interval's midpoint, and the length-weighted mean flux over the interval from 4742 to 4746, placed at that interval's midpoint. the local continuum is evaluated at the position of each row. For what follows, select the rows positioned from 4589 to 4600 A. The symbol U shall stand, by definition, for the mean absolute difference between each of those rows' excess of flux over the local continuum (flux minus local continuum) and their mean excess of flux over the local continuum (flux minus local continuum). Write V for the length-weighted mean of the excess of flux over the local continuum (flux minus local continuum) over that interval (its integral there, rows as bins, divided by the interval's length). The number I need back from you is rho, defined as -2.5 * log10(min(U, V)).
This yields 0.9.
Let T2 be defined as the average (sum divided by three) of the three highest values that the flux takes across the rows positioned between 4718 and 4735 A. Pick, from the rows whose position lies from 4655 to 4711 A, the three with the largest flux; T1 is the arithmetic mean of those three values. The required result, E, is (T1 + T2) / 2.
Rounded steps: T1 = 21.7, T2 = 17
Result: 19.6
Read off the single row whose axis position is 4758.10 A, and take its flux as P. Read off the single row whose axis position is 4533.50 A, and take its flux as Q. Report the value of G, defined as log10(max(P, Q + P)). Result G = 1.56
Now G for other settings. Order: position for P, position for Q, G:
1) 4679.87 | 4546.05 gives 1.62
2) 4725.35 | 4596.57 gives 1.57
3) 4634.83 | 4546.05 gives 1.65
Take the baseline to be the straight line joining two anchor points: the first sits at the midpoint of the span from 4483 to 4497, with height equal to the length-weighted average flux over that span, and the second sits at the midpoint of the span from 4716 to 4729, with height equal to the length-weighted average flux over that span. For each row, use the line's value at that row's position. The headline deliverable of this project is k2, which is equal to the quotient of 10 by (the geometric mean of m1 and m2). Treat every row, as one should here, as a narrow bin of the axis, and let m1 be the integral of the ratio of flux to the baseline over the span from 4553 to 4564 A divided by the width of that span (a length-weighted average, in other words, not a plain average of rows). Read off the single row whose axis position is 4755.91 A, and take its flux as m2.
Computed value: 2.30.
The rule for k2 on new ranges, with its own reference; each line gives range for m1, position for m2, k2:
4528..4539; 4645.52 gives 2.19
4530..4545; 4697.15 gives 2.20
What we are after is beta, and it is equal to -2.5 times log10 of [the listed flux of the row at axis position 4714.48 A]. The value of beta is -3.14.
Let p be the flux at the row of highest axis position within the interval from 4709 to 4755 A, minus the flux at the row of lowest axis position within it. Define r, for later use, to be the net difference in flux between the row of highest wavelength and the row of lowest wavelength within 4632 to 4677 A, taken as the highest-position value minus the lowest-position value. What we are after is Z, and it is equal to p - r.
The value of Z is 0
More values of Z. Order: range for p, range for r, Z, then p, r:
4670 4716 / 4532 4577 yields -4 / -3.0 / 1.1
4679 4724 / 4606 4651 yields -3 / -2.1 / 0.9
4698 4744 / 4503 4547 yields -1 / -2.0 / -1.0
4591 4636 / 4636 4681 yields 4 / 2.4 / -1.6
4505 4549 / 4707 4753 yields 3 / 0.5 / -2.4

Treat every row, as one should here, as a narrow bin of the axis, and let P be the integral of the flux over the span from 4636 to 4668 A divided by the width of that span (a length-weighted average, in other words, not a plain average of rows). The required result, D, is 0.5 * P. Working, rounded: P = 20.0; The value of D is 10.0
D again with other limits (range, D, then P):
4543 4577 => 11.0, 22.1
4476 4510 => 10.3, 20.6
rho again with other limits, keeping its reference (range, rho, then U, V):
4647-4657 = -0.1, 1.05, 1.5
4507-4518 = 1.5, 0.25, 1.2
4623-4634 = 0.9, 0.44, 3.1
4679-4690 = 0.2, 0.80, 2.7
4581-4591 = 0.5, 0.65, 3.4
